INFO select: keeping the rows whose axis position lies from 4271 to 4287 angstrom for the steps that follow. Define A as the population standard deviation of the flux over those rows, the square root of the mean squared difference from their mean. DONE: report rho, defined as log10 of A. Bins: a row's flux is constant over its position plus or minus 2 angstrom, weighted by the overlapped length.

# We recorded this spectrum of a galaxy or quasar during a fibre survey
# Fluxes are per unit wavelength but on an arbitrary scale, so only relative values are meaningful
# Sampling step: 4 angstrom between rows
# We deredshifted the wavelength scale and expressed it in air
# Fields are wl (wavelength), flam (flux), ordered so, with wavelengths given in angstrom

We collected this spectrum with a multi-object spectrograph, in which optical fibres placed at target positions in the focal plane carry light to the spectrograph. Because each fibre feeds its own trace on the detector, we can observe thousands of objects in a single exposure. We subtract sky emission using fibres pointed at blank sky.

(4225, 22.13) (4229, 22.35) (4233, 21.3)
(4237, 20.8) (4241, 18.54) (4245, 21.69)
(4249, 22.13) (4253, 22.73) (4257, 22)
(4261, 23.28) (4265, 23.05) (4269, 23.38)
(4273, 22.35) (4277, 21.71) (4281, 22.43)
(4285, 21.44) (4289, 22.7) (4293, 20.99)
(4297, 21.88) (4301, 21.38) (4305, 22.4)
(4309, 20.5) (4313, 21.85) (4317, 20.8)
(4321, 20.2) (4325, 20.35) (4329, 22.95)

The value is -0.38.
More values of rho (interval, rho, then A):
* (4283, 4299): -0.20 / 0.6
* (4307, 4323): -0.21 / 0.6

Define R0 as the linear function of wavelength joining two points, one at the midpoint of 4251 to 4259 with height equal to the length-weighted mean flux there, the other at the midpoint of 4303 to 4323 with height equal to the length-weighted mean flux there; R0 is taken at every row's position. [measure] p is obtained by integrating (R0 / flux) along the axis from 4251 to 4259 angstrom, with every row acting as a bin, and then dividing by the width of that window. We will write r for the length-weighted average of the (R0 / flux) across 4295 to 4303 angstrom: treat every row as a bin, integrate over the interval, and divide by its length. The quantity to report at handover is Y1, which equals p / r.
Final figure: 1.01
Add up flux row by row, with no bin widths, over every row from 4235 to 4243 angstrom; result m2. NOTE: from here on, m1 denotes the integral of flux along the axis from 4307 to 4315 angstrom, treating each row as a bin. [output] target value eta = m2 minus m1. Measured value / -130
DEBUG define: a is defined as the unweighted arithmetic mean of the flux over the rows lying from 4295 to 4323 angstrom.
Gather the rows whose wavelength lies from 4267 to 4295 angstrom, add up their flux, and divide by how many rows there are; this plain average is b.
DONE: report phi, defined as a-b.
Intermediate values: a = 21.3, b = 22.1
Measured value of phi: -0.9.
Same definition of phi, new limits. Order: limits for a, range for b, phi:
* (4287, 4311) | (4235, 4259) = 0.3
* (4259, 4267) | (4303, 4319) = 1.8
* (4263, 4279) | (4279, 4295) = 0.7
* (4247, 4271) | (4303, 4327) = 1.7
